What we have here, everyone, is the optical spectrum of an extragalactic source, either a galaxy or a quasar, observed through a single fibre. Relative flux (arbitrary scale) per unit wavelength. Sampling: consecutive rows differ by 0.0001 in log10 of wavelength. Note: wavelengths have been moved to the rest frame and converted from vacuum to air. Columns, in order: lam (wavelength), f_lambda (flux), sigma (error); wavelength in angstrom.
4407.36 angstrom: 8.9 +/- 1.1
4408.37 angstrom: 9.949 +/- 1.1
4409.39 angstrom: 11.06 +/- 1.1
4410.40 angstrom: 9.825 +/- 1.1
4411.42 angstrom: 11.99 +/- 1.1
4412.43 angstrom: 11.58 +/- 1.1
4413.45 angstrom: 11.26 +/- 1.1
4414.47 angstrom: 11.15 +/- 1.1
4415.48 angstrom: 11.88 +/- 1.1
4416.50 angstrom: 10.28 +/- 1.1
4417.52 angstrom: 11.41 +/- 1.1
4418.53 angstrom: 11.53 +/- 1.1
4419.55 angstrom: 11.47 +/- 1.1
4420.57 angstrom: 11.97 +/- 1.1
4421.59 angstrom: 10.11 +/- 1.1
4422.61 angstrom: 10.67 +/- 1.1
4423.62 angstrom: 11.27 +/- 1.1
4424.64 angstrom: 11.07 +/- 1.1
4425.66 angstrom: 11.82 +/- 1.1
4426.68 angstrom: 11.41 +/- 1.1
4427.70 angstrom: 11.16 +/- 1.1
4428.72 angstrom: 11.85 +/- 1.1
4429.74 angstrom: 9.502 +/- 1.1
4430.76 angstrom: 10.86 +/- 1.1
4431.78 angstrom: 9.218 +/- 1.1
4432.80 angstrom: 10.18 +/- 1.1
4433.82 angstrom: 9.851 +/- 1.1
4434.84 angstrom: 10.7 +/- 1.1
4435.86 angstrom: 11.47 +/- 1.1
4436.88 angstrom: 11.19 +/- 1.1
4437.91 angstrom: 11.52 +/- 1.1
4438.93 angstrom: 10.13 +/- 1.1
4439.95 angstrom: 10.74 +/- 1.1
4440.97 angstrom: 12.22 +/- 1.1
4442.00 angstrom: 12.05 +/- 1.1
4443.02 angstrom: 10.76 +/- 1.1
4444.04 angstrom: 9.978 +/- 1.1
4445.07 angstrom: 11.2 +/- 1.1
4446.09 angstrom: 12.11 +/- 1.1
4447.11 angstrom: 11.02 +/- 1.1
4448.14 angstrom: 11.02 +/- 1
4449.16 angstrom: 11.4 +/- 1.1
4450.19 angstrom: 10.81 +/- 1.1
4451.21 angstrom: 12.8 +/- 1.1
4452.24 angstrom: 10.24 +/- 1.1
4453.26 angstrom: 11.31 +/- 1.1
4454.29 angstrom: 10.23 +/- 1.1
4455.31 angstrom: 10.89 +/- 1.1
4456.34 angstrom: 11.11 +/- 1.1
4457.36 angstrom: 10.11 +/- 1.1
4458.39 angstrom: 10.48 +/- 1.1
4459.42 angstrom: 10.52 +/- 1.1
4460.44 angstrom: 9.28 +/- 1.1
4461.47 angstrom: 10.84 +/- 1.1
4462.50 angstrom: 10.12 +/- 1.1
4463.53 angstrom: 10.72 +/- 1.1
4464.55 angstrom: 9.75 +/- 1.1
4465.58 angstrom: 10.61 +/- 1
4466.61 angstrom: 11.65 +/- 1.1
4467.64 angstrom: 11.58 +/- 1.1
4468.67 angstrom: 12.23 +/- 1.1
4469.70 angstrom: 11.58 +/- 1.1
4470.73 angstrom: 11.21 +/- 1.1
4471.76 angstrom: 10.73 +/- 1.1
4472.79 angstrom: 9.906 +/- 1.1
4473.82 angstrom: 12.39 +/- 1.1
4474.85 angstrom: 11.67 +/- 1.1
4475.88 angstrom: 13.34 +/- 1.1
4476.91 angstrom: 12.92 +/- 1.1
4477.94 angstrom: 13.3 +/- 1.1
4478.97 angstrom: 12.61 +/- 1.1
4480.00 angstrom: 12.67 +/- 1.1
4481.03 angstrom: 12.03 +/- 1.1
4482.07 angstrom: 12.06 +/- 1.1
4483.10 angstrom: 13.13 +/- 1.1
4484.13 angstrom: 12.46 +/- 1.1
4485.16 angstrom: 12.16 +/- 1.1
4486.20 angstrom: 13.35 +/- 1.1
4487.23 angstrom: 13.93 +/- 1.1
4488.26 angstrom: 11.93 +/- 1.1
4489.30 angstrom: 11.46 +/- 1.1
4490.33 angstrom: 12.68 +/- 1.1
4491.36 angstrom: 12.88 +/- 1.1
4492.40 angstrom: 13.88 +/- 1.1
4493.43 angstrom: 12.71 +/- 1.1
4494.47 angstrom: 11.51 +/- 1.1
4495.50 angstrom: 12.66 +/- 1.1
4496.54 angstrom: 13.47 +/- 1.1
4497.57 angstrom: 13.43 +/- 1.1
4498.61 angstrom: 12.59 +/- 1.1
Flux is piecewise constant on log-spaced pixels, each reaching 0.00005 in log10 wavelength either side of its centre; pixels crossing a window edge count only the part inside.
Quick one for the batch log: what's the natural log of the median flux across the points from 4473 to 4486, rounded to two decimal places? 2.53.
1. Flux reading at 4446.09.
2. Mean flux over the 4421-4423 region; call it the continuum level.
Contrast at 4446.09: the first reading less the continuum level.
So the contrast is 1.7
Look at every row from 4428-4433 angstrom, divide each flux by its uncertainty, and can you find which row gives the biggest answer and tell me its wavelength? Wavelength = 4428.72 angstrom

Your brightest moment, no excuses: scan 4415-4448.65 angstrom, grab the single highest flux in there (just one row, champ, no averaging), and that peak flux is 12.22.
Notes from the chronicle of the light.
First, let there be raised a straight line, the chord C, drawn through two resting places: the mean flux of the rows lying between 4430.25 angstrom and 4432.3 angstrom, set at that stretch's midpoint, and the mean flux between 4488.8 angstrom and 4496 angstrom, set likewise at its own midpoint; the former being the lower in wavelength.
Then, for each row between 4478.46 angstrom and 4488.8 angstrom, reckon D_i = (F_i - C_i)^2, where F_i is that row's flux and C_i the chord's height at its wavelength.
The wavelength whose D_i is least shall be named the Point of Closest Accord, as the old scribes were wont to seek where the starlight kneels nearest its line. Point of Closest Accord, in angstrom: 4481.03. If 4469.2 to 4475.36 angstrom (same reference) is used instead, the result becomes 4469.70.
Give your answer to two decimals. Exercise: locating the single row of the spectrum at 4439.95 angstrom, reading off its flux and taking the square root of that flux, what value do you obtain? 3.28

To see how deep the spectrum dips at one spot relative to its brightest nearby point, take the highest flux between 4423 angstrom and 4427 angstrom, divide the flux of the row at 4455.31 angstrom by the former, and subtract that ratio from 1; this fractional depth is 0.08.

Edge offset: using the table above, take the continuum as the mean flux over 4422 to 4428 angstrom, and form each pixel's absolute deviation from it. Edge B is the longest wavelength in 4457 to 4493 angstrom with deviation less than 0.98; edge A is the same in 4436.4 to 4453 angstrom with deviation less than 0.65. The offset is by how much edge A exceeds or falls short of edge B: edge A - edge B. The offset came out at -39.1 angstrom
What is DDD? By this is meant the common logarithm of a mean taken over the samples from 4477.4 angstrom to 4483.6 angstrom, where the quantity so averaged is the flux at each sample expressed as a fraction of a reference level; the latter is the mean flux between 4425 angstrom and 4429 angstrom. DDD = 0.04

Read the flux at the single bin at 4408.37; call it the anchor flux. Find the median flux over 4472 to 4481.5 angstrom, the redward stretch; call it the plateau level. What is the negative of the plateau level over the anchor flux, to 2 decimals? -1.27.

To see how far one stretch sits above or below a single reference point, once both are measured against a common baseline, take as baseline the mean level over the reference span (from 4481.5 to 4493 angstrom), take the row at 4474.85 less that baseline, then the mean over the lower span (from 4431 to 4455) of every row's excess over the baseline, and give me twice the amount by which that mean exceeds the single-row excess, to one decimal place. -1.4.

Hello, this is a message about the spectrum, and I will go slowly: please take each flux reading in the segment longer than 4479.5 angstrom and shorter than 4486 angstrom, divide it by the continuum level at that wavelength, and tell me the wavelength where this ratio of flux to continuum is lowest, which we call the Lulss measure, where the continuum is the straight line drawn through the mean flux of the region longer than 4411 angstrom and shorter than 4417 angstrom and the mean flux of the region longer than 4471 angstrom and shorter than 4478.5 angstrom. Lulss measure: 4481.03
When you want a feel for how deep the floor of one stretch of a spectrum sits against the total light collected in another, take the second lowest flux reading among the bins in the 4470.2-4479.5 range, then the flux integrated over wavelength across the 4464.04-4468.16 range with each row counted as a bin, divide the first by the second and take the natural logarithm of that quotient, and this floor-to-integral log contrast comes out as -1.43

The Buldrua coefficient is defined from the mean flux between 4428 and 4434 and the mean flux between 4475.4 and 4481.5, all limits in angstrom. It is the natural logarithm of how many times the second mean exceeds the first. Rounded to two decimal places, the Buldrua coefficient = 0.22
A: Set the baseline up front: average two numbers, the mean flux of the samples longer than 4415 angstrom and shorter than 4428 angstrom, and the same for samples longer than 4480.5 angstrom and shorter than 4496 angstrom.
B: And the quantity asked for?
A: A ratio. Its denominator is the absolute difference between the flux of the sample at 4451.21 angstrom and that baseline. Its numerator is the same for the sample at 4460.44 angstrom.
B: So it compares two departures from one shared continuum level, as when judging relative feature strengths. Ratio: 3.0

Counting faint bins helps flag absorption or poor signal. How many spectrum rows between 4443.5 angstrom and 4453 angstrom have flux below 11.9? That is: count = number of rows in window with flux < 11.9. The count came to 7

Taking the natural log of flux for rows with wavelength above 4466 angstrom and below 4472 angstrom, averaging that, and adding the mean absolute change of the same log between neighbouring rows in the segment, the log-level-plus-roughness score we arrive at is 2.48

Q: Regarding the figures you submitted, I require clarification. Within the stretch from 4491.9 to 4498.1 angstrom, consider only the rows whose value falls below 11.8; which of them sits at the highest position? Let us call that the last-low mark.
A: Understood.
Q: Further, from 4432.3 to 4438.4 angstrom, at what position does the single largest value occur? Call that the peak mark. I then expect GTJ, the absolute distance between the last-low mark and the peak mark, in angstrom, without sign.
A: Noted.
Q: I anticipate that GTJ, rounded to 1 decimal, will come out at 56.6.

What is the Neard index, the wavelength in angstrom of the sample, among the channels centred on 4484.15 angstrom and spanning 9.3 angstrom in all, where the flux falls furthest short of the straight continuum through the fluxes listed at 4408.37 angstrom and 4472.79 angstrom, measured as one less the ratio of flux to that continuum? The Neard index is 4488.26 angstrom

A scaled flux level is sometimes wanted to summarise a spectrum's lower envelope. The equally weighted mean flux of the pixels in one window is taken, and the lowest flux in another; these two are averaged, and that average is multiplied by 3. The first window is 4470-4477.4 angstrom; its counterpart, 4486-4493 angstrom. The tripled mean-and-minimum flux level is 34.8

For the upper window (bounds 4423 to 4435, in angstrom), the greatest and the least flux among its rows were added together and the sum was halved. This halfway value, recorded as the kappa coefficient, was 10.5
